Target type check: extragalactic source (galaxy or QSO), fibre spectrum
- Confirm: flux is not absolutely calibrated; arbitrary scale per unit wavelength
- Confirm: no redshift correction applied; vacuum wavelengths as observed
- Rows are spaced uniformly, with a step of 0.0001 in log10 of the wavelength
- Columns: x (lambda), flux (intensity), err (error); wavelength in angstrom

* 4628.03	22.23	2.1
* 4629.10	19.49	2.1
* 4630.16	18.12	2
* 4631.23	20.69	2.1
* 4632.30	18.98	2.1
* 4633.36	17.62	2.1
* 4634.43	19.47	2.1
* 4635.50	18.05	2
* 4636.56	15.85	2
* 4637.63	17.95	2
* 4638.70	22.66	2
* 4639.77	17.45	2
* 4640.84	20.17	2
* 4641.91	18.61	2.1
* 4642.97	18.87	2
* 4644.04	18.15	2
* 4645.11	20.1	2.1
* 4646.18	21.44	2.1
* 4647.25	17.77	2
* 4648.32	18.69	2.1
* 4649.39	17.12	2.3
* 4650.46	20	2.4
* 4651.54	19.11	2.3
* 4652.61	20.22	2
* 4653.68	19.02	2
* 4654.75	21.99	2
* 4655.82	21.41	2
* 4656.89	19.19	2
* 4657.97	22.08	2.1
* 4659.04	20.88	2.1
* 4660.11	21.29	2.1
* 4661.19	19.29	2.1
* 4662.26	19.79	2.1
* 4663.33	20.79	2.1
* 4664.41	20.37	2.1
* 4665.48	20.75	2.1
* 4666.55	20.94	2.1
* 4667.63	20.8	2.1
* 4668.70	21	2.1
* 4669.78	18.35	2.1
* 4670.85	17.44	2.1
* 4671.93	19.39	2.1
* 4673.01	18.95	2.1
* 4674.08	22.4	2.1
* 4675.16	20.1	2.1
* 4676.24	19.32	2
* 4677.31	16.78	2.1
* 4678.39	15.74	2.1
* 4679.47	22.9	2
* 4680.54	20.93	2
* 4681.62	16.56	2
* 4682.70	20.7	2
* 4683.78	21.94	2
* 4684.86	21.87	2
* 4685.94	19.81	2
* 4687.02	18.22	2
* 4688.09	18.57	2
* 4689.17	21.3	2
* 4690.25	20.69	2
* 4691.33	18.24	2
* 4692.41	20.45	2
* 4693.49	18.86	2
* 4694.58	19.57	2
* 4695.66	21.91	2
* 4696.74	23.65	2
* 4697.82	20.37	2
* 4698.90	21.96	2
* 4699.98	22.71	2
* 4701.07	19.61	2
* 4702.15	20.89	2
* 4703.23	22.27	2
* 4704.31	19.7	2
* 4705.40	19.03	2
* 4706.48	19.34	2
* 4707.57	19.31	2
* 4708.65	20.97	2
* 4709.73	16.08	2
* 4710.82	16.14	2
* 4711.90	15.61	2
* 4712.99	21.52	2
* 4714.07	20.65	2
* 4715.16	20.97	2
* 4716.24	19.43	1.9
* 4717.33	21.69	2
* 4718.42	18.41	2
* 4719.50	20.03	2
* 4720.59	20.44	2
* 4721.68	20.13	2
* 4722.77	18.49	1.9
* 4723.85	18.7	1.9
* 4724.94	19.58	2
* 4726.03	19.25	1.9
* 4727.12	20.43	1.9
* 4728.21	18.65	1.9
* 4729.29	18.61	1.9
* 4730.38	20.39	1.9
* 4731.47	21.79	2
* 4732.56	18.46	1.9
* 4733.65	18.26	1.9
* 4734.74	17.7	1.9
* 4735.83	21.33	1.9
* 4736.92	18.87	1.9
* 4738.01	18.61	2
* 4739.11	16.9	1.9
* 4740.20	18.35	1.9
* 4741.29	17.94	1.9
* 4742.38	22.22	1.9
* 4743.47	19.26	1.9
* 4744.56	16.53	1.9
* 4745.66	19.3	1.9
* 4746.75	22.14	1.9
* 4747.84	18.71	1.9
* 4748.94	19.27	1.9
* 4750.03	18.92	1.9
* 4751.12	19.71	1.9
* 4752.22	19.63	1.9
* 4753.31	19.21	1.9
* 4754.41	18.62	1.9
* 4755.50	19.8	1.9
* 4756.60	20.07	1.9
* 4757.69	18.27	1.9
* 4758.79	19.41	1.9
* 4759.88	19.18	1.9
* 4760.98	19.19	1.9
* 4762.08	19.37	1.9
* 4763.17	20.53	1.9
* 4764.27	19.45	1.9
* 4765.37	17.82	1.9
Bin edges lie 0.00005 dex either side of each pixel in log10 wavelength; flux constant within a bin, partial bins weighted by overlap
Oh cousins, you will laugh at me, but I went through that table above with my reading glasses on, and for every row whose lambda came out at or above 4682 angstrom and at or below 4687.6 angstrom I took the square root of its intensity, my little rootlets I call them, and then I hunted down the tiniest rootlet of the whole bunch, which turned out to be 4.27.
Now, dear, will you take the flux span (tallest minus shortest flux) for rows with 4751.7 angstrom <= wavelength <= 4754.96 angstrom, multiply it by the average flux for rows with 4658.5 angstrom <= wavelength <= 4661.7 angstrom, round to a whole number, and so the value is 21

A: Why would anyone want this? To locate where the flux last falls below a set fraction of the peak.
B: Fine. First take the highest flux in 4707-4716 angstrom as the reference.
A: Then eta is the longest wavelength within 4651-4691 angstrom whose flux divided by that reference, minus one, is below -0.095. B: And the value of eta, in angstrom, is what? 4688.09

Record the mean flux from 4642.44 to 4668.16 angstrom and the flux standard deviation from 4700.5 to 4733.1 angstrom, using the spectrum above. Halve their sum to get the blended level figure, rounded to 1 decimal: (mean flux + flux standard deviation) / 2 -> 10.8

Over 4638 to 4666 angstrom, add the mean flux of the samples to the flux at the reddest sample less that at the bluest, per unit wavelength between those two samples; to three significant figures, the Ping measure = 19.8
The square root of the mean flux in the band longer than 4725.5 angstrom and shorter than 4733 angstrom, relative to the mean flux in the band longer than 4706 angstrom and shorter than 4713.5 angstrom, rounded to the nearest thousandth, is 0.241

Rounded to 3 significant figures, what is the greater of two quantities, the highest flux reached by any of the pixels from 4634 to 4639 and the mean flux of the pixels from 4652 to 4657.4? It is 22.7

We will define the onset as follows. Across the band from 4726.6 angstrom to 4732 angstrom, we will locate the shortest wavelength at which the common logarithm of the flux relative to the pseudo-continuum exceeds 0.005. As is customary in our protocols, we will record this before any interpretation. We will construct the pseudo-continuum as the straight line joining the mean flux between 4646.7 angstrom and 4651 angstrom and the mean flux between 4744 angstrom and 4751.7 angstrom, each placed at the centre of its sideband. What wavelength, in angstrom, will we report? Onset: 4727.12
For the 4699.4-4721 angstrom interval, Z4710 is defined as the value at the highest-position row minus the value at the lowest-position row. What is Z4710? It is -2.3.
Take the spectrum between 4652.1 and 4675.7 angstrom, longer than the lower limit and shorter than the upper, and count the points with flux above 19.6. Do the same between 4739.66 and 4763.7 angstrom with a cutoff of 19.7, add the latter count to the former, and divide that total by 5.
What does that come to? 4.2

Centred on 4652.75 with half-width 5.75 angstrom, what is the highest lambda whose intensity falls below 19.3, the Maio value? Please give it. 4656.89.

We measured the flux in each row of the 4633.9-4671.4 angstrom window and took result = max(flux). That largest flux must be 22.66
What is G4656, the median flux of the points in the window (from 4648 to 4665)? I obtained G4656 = 20.1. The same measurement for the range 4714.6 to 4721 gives 20.2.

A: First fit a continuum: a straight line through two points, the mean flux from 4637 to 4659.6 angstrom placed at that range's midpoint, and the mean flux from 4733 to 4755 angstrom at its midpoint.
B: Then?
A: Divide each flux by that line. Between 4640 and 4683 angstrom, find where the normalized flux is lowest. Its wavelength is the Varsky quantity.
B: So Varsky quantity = 4678.39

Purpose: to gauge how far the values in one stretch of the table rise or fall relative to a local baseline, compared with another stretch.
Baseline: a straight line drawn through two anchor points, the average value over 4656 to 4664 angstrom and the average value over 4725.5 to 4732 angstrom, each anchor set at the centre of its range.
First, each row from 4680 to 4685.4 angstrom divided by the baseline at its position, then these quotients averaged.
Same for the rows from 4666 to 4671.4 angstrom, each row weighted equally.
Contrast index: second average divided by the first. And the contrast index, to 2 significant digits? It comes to 0.96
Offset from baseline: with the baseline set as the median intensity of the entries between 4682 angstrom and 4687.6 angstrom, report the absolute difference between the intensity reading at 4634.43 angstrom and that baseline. 1.2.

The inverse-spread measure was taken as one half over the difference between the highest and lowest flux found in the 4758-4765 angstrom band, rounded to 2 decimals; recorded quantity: 0.37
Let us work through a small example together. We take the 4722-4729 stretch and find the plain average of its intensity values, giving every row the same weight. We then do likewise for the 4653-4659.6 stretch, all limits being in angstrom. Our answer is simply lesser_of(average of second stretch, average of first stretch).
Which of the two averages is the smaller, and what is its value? 19.2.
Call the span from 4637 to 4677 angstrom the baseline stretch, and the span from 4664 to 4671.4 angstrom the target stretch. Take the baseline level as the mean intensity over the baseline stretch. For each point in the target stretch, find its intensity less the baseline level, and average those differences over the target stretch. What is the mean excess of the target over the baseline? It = 0.1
